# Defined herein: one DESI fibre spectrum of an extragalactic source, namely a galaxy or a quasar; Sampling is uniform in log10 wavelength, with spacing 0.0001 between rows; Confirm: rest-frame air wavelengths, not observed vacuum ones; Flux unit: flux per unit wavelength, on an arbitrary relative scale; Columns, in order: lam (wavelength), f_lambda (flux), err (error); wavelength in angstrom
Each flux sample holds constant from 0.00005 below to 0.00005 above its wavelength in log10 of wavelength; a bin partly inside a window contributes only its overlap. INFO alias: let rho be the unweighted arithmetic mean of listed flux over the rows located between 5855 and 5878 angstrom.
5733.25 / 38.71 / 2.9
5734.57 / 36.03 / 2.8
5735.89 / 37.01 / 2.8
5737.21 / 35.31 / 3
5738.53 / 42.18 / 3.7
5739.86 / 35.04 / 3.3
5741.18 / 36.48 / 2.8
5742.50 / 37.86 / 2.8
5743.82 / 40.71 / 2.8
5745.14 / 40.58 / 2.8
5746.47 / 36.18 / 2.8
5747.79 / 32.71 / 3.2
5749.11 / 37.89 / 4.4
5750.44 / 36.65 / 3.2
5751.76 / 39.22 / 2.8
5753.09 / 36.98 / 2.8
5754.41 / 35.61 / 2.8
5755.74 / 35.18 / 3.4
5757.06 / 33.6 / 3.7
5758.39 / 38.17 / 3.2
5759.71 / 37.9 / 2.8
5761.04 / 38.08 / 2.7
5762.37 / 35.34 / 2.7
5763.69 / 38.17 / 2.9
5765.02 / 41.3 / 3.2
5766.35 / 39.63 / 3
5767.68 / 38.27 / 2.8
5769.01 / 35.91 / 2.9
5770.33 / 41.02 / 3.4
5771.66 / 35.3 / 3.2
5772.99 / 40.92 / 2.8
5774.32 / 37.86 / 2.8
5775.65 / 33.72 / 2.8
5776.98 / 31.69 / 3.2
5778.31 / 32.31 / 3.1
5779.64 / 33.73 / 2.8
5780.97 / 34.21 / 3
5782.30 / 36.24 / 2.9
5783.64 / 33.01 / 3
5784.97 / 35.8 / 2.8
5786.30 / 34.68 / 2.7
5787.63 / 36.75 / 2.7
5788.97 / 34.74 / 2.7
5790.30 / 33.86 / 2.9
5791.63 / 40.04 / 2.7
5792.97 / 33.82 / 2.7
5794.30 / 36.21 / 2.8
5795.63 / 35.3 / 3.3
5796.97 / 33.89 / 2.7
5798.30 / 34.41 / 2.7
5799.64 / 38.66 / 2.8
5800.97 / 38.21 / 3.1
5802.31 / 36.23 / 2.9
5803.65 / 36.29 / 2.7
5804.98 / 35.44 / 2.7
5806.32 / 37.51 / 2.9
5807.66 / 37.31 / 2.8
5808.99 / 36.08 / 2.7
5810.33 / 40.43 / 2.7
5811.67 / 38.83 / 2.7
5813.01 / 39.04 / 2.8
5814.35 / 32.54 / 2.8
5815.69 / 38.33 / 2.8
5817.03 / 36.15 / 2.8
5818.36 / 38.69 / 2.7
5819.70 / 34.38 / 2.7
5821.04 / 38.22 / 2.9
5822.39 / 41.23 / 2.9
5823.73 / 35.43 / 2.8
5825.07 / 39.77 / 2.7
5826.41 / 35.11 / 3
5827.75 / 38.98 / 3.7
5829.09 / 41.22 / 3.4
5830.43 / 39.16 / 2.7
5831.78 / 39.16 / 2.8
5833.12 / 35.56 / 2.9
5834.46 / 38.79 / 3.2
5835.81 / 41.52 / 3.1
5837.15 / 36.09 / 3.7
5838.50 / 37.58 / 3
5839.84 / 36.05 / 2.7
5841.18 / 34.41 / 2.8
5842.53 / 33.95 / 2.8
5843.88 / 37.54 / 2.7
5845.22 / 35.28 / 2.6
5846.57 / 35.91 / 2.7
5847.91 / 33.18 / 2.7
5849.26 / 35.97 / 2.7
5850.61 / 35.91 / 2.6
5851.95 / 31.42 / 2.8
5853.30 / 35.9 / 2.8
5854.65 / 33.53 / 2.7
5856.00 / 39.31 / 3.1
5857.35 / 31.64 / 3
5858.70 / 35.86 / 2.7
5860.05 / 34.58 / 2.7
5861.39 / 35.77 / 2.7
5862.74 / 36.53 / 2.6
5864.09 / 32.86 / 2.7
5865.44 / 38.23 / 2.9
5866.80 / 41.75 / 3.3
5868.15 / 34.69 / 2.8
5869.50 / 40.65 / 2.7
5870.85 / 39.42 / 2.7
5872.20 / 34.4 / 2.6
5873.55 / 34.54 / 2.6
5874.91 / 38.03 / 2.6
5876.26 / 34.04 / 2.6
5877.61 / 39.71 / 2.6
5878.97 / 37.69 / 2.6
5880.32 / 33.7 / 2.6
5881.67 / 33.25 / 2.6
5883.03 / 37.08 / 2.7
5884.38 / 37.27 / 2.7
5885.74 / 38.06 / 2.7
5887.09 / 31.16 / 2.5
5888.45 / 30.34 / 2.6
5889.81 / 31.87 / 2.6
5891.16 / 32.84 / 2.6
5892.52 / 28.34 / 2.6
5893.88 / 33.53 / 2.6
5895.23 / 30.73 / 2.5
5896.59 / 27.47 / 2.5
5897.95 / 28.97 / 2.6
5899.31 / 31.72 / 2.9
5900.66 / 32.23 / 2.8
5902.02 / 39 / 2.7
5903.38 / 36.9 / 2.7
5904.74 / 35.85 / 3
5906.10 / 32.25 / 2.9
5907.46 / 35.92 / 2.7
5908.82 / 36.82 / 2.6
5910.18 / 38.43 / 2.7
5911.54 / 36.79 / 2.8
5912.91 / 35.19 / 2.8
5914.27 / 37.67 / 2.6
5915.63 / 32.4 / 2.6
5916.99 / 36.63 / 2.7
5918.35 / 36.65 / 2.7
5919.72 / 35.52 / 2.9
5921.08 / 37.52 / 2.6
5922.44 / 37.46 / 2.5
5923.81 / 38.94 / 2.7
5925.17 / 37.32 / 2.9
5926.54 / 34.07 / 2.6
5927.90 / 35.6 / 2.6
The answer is 36.6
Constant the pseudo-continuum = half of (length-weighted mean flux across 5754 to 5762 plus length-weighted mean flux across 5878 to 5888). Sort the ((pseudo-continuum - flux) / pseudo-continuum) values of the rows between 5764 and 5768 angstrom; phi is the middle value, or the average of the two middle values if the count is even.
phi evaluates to -0.10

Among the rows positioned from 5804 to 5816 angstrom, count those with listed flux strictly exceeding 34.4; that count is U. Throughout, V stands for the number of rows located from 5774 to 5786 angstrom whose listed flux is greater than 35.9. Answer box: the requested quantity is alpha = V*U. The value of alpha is 16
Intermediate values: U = 8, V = 2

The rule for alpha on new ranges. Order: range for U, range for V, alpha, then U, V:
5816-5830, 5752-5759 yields 18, 9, 2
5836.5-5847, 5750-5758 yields 21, 7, 3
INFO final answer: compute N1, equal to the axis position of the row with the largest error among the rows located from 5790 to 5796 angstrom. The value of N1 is 5795.63 angstrom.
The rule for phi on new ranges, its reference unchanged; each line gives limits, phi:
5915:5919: -0.02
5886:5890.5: 0.13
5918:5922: -0.02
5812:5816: -0.07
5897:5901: 0.12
